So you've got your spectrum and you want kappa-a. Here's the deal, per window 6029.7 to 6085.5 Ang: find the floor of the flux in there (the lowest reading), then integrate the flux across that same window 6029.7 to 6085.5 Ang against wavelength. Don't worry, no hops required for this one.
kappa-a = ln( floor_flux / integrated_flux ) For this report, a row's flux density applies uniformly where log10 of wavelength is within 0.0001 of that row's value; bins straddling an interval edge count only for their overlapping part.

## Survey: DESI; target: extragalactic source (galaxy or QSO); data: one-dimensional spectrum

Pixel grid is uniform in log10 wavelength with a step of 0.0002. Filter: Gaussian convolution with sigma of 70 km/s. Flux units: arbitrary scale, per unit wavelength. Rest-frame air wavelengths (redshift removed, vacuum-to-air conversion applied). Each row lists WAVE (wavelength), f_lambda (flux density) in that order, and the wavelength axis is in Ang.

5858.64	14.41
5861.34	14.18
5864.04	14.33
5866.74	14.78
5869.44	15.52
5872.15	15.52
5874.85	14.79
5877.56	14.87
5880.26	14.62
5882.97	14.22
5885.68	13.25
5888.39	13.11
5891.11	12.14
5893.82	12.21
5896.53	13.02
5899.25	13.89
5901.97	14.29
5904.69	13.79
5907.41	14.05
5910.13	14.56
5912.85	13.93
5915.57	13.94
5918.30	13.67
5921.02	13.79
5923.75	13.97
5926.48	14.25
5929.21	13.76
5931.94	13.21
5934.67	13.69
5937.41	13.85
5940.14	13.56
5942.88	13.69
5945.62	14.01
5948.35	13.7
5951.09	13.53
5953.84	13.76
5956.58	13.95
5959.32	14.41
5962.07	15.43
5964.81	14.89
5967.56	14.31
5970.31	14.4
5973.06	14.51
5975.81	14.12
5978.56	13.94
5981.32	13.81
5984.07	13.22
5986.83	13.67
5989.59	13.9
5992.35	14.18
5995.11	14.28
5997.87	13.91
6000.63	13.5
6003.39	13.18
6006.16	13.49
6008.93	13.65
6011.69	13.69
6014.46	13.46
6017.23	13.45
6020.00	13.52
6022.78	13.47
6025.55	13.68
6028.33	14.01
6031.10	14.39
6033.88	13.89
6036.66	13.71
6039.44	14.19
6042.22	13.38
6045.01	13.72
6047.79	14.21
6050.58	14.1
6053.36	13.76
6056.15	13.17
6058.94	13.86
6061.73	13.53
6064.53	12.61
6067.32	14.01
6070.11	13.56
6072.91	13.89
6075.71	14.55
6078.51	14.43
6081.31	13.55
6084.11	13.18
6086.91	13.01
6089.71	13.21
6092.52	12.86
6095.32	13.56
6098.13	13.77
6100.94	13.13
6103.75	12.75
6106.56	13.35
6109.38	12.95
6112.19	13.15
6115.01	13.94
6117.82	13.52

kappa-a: -4.11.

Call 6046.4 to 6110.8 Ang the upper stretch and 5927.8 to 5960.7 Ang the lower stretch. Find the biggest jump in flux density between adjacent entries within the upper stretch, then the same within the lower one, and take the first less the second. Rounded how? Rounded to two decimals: 0.85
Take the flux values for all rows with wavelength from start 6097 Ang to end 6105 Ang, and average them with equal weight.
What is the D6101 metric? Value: 13.2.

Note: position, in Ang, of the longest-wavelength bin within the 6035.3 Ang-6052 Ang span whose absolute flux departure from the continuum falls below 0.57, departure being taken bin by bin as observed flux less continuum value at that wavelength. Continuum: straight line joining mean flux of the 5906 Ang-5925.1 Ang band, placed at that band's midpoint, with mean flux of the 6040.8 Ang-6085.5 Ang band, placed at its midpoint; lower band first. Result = 6050.58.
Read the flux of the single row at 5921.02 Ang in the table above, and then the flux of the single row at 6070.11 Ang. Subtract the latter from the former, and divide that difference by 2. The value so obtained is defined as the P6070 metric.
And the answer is 0.1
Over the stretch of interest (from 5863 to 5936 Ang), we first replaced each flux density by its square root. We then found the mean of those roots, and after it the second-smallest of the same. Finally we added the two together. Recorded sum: 7.23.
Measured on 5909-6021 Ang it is 7.36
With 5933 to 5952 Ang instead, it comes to 7.39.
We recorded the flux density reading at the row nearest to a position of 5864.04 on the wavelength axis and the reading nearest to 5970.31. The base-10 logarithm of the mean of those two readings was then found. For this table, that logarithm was 1.16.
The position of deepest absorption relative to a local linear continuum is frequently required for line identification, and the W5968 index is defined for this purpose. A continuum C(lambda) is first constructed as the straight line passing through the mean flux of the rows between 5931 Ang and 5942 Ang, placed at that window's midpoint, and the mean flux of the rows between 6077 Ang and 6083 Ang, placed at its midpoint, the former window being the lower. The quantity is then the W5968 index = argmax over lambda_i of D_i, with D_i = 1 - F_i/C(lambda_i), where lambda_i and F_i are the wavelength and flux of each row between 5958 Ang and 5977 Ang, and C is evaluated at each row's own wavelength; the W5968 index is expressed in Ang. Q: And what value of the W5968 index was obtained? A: 5975.81 Ang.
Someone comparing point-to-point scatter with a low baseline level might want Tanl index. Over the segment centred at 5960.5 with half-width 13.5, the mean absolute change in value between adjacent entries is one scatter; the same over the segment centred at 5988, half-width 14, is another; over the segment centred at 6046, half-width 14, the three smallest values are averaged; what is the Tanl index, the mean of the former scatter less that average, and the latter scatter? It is -6.37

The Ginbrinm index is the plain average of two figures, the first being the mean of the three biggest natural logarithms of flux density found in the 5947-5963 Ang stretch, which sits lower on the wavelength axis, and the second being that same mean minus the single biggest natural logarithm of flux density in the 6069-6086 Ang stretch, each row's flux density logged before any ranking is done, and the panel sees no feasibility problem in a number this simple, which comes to 1.34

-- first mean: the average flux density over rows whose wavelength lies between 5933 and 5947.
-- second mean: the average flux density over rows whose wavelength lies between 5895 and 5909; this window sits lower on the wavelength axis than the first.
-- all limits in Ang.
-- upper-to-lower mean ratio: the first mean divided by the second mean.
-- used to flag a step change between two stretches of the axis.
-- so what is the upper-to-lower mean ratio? 0.997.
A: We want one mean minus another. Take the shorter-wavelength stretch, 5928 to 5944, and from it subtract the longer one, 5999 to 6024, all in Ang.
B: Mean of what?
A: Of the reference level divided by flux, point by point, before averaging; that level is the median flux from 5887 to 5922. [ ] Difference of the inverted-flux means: -0.010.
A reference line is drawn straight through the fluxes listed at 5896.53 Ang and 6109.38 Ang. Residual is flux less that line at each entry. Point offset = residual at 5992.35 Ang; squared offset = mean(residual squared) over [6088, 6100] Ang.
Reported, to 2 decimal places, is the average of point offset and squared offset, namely 0.73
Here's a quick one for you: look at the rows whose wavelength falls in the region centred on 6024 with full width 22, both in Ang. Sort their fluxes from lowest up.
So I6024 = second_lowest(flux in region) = 13.46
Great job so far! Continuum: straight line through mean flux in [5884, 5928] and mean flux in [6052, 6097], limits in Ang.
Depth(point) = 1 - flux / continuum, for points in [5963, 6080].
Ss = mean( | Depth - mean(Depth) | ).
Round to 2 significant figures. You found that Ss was 0.026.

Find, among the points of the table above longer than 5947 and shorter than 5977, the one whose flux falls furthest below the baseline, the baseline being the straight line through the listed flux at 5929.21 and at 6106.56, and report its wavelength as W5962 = 5951.09 Ang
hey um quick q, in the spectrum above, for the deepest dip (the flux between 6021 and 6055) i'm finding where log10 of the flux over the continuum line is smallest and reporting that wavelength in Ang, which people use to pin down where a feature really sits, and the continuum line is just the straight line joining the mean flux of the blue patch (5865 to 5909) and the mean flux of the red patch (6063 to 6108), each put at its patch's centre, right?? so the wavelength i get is 6042.22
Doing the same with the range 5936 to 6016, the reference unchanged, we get 5984.07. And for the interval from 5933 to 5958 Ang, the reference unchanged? 5951.09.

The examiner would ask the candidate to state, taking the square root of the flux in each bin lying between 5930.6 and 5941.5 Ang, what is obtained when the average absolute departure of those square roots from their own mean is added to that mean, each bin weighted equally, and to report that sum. 3.71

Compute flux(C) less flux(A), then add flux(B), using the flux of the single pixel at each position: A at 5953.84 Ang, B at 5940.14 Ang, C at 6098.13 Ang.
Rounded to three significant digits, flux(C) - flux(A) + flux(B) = 13.6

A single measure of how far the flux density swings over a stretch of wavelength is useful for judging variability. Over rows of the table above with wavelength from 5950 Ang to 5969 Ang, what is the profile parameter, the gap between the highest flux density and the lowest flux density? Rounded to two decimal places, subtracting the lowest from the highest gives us 1.90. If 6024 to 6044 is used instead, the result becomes 1.01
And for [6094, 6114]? 1.02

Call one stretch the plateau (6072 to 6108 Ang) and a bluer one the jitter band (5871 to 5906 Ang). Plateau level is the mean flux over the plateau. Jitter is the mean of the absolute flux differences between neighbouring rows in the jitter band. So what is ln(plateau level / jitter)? 3.26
